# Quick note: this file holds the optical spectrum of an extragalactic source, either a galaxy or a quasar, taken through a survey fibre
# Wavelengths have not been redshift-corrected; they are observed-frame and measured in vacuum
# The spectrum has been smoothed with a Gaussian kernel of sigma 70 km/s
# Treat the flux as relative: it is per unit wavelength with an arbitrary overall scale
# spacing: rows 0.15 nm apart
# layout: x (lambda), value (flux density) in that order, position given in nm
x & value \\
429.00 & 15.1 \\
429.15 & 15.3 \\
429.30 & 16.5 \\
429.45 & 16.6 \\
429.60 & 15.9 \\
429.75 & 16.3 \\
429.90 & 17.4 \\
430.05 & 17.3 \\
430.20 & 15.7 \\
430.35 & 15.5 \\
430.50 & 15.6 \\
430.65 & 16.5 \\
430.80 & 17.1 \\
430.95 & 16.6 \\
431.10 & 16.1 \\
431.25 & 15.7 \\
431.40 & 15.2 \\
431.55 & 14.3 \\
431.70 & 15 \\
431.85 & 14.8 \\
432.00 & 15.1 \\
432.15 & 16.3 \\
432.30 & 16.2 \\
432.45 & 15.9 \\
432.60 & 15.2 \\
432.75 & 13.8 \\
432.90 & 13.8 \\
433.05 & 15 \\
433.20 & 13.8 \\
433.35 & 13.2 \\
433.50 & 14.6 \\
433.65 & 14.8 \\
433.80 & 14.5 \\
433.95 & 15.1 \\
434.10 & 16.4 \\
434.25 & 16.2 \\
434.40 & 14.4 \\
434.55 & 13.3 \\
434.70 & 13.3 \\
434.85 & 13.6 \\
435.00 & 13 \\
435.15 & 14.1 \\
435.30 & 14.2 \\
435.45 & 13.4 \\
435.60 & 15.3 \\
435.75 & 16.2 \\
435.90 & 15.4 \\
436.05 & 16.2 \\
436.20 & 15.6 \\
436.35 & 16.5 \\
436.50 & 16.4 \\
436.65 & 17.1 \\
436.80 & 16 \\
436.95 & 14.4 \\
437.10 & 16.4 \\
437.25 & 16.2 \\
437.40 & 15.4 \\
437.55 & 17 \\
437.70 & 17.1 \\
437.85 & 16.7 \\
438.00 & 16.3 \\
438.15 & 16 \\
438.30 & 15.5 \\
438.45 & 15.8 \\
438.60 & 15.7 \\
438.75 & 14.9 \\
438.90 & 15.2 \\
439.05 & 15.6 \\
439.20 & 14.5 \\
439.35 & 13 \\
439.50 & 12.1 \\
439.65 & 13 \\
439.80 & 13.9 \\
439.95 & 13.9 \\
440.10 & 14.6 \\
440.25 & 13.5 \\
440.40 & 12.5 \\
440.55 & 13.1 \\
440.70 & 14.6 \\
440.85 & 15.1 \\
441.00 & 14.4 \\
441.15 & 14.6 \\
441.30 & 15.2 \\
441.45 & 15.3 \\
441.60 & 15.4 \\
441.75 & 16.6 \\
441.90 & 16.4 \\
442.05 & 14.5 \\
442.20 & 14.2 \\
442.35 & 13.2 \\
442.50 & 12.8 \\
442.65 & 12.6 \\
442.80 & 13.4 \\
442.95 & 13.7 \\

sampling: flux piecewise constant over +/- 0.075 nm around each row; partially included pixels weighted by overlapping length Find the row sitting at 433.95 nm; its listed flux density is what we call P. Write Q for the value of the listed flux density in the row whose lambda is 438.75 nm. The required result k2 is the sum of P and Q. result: 30.0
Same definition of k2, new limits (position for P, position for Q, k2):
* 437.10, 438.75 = 31.3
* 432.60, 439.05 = 30.8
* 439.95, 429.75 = 30.2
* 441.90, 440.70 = 31.0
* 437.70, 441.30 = 32.3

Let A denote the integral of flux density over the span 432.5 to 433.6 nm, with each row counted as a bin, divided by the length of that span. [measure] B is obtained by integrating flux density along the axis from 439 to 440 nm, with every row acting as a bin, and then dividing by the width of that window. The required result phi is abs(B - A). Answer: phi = 0.6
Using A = 14.3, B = 13.7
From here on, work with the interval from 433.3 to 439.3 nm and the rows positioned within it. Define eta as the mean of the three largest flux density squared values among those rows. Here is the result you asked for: 291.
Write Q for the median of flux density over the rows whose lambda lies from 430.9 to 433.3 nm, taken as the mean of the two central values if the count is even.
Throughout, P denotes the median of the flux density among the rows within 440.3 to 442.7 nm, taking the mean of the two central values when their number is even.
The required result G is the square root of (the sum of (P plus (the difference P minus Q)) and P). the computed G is 5.3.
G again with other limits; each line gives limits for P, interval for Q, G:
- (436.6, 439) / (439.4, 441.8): 5.8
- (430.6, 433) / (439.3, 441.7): 5.7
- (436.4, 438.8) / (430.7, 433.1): 5.8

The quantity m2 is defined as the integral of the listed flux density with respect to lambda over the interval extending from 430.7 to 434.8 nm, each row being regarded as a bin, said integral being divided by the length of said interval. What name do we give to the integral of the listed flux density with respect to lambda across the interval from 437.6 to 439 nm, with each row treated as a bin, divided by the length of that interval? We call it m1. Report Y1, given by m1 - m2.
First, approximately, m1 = 15.9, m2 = 15.0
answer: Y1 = 0.9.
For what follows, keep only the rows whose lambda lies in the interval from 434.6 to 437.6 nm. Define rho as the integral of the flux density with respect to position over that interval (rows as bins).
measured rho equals 46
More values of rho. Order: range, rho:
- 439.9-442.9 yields 43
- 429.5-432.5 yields 48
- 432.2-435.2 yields 44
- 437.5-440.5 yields 44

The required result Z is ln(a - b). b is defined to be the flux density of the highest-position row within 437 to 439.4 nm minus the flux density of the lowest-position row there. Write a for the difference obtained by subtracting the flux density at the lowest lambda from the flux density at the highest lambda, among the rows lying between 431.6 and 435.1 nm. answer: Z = 0.34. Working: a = -2.0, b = -3.4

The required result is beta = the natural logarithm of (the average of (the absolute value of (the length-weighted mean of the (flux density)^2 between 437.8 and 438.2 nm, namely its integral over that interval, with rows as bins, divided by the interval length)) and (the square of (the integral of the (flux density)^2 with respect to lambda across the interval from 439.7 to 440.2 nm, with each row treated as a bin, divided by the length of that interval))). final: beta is 9.9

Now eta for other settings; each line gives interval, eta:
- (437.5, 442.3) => 287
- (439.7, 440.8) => 207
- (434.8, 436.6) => 268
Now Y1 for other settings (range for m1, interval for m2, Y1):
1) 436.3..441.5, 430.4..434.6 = -0.1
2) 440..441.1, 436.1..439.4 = -1.8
